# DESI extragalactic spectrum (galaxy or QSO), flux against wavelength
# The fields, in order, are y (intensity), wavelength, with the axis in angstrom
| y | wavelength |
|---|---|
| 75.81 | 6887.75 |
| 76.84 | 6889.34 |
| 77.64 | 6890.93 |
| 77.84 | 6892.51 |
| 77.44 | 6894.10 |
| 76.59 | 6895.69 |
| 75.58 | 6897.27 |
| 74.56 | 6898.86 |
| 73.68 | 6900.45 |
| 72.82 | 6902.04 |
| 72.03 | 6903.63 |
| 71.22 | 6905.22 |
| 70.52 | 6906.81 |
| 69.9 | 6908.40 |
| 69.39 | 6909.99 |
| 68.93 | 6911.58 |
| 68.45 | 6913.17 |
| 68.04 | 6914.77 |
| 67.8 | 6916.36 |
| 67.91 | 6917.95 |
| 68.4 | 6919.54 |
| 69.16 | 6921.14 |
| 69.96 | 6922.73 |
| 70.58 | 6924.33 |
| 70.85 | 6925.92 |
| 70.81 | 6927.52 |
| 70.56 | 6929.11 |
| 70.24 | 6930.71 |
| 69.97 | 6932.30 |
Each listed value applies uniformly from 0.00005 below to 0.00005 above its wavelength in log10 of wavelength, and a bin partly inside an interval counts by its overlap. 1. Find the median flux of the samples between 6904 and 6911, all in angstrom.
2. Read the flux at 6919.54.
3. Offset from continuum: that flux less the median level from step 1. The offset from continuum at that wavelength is -2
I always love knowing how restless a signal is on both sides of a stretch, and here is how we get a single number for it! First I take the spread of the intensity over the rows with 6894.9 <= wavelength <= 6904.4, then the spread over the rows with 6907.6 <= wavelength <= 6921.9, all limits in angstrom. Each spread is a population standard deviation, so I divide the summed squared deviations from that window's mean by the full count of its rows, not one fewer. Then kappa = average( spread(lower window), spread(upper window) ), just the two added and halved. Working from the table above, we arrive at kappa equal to 1.1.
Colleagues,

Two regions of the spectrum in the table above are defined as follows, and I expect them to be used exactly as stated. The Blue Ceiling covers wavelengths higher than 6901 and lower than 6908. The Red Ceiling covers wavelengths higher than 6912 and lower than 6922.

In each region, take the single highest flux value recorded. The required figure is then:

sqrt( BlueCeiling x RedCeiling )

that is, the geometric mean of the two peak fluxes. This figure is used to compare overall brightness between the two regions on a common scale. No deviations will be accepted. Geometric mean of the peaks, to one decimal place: 71.0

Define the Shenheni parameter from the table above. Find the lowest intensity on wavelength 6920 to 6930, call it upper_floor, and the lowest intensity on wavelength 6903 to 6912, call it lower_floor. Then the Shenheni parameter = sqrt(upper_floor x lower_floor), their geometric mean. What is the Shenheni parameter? 69.0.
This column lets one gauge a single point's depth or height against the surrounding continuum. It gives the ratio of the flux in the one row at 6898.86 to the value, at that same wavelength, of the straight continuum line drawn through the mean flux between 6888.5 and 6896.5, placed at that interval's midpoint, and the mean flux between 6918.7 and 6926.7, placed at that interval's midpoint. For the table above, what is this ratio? 0.985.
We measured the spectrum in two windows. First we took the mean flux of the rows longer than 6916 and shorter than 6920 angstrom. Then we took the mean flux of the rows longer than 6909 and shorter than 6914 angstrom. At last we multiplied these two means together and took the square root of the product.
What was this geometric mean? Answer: 68.5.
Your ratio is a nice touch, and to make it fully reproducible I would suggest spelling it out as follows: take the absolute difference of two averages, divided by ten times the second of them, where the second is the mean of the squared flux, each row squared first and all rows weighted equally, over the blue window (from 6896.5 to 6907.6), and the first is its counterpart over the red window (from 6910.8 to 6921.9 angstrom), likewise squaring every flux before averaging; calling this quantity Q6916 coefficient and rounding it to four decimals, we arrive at 0.0121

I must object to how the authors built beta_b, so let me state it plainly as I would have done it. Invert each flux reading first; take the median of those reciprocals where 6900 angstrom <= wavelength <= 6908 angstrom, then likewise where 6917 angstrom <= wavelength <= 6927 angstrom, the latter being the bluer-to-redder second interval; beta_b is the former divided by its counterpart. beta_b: 0.97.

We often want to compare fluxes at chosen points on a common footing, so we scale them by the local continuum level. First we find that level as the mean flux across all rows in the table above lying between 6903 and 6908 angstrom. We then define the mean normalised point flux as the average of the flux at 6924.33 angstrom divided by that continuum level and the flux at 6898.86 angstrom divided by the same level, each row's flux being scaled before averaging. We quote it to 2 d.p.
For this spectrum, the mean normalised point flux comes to 1.02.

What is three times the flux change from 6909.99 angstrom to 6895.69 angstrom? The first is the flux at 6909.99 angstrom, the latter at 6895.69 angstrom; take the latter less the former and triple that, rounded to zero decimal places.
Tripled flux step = 22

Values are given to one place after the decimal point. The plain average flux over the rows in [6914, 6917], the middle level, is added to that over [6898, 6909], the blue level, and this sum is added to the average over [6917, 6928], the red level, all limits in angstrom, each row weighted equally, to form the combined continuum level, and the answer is 209.7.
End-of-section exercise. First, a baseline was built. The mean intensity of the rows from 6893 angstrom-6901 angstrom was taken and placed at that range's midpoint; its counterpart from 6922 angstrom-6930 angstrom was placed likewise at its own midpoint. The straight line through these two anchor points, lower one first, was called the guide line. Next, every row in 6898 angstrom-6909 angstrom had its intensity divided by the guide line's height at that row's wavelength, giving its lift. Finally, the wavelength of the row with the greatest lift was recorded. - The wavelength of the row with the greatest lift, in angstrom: 6898.86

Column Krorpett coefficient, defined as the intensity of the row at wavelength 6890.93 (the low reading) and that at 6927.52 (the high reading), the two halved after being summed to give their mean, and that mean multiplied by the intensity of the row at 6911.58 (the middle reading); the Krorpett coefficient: 5116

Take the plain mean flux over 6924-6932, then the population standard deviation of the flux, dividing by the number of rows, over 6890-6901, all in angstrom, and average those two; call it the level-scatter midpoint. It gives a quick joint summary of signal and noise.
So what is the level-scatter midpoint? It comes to 36.1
